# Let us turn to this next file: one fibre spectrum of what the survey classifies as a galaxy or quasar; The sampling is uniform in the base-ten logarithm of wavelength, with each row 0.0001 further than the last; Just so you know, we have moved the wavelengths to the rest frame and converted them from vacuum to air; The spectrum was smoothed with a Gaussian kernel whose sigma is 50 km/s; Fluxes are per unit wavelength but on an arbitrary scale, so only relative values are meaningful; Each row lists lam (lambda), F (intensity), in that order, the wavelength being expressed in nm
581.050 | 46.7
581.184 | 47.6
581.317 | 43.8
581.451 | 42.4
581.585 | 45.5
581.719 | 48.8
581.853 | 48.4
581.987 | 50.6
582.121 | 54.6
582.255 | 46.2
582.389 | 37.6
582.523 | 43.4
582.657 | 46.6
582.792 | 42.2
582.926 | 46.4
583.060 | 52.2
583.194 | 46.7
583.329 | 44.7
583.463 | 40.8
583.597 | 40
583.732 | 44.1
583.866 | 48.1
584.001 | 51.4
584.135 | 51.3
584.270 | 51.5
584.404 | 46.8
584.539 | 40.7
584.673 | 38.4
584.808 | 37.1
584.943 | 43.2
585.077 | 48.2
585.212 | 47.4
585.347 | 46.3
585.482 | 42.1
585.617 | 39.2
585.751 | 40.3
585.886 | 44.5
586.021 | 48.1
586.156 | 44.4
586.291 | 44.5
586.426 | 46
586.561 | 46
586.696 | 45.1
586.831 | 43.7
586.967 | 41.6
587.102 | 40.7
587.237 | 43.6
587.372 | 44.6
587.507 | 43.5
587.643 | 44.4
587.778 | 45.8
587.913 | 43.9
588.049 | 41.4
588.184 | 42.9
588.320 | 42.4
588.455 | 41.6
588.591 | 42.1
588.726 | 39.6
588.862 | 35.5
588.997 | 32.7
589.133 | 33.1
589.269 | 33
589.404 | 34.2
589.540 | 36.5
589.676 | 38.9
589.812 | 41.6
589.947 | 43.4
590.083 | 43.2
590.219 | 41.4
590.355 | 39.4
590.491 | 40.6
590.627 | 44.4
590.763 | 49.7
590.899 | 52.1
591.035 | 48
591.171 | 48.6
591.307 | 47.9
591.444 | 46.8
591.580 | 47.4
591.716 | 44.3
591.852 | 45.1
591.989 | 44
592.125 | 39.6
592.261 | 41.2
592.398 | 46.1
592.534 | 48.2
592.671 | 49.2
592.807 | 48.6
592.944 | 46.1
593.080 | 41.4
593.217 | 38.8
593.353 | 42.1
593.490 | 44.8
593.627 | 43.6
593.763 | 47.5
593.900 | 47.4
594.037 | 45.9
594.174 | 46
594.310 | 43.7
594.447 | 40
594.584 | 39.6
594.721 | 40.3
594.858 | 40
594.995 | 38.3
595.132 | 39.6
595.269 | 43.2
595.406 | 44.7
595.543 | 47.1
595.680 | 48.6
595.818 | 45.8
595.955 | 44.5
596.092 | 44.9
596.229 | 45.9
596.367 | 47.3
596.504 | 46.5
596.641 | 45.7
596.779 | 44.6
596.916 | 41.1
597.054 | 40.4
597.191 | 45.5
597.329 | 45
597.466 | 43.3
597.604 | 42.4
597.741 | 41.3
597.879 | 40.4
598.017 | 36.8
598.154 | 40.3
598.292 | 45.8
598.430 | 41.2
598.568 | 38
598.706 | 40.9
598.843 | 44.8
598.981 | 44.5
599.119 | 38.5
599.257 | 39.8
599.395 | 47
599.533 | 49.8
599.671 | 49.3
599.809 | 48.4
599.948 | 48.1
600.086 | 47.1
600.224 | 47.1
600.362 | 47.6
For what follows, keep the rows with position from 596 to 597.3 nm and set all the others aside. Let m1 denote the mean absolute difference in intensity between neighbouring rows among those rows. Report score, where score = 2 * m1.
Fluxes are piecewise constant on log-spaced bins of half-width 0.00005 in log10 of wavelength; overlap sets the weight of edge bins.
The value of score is 3.6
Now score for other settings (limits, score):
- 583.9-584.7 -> 5.4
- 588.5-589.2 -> 4.9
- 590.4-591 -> 7.7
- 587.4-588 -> 2.8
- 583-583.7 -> 6.1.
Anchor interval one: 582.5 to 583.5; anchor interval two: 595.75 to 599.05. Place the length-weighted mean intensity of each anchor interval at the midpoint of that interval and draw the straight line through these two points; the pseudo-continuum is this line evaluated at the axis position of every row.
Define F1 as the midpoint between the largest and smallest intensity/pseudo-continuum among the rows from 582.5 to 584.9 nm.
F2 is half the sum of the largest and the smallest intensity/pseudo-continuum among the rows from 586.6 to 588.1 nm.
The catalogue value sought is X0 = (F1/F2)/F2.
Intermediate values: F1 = 0.982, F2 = 0.96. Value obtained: 1.06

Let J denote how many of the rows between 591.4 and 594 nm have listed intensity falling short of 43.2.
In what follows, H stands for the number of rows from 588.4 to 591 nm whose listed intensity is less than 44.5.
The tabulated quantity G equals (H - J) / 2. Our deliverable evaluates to 6.0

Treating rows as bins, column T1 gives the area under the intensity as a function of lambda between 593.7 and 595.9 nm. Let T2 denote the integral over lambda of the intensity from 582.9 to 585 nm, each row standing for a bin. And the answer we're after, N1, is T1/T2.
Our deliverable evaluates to 1.01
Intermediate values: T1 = 95.9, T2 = 94.9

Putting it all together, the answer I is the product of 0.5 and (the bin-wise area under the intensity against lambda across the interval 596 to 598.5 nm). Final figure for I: 54.1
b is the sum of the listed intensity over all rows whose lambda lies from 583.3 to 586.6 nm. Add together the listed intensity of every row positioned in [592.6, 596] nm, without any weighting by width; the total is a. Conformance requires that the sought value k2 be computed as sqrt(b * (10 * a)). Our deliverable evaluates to 3497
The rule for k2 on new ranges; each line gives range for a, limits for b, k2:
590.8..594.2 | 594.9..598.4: 3525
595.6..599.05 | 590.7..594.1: 3525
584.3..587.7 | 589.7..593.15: 3508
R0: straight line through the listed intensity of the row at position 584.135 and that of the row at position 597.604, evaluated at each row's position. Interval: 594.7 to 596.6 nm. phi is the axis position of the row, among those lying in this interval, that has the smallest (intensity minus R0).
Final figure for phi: 594.995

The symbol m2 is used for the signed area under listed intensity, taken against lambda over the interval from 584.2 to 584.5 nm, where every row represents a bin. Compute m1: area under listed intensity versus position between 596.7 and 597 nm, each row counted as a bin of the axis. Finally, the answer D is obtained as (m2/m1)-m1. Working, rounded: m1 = 13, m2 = 14.5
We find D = -11.7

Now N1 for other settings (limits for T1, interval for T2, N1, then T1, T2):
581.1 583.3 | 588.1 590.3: 1.19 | 102.1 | 85.6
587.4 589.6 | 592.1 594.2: 0.93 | 87.2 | 94.2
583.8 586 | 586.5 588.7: 1.04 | 98.7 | 95.2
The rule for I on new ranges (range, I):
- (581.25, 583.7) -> 55.8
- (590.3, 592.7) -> 54.8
